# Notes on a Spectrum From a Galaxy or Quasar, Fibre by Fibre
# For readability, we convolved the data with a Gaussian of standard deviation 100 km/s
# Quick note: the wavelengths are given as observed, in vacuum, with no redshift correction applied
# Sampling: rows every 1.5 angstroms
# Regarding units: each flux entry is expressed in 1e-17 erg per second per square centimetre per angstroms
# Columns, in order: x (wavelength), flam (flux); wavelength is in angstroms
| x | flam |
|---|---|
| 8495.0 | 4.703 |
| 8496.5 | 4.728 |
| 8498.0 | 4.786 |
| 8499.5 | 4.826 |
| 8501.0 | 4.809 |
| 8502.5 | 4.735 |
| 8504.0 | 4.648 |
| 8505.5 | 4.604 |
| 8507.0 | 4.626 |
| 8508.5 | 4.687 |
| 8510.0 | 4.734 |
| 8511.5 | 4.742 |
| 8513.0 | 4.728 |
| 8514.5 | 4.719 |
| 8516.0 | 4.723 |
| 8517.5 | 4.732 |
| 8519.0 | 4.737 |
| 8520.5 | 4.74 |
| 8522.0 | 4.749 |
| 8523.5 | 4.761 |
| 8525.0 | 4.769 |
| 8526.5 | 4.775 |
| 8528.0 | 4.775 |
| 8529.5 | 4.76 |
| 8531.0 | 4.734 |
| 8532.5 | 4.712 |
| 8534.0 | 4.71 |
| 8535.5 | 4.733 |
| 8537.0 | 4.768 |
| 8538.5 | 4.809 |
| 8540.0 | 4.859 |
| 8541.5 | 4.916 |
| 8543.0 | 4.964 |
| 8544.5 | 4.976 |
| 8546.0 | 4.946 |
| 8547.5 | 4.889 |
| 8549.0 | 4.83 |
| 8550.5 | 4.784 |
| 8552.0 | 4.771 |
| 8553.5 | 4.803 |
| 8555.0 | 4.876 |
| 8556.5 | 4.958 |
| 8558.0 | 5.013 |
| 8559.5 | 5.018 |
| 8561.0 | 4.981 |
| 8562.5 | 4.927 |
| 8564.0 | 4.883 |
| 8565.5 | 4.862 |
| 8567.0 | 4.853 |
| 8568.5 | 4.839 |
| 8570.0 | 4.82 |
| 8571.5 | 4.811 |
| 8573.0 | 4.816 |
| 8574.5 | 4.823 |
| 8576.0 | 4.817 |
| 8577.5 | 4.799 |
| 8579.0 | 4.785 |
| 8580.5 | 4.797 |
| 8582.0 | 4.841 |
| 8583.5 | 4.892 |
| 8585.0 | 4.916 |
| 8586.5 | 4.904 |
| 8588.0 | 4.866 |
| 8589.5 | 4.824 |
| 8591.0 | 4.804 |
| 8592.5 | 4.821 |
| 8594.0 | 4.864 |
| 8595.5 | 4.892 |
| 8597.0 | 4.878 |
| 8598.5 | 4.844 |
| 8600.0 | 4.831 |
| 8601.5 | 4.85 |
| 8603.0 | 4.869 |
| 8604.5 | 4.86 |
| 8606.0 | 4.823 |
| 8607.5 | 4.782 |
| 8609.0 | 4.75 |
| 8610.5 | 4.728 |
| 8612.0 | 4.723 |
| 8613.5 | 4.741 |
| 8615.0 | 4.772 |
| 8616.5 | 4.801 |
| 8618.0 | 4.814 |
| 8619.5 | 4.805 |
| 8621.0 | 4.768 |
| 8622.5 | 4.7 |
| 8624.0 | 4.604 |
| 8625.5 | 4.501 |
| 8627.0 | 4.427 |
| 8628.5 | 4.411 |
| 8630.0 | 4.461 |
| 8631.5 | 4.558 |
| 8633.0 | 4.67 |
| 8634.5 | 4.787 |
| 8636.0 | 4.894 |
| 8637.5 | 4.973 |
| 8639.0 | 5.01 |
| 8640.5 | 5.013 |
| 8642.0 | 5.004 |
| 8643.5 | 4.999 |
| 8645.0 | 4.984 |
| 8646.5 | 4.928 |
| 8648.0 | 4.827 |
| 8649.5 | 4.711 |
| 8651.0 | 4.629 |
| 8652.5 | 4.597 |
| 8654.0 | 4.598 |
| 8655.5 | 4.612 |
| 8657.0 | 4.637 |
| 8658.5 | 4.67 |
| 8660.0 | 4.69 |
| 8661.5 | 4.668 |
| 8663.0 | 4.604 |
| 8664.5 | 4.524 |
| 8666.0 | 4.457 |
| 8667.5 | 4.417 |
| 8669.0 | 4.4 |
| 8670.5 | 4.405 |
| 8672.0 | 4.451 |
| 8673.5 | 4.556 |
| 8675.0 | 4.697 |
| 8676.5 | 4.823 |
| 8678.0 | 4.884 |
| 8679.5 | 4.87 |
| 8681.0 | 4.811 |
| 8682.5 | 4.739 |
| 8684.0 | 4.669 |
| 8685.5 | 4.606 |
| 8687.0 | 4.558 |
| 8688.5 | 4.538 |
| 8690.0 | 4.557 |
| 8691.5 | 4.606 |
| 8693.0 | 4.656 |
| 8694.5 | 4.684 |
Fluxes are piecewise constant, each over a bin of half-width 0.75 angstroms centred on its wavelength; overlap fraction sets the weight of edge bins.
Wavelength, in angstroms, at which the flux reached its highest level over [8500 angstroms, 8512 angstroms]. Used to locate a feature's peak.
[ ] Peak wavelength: 8501.0 angstroms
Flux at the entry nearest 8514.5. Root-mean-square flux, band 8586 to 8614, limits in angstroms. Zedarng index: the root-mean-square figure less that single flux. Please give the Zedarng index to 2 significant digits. 0.11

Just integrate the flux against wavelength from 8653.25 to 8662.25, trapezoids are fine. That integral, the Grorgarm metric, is 41.8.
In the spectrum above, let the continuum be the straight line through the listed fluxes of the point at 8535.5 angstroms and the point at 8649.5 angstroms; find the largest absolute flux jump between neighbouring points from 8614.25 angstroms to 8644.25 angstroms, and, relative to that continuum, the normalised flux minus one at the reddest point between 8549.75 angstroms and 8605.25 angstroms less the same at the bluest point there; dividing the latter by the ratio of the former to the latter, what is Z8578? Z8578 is 0.003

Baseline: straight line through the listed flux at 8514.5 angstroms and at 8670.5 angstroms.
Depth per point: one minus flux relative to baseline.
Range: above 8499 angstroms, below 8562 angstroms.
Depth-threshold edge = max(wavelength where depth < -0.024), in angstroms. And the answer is 8561.0 angstroms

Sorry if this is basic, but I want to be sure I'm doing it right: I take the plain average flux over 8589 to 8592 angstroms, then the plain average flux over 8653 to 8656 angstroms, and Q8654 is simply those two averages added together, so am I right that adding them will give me 9.42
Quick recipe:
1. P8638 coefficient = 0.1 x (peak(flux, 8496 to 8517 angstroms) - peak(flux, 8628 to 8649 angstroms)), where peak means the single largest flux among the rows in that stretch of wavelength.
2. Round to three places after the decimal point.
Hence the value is -0.019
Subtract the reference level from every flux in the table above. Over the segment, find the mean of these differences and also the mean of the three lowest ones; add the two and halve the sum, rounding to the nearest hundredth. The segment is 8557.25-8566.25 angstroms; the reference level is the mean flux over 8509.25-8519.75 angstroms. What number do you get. 0.19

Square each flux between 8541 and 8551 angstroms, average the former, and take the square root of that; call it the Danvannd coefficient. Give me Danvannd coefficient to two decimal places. 4.90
